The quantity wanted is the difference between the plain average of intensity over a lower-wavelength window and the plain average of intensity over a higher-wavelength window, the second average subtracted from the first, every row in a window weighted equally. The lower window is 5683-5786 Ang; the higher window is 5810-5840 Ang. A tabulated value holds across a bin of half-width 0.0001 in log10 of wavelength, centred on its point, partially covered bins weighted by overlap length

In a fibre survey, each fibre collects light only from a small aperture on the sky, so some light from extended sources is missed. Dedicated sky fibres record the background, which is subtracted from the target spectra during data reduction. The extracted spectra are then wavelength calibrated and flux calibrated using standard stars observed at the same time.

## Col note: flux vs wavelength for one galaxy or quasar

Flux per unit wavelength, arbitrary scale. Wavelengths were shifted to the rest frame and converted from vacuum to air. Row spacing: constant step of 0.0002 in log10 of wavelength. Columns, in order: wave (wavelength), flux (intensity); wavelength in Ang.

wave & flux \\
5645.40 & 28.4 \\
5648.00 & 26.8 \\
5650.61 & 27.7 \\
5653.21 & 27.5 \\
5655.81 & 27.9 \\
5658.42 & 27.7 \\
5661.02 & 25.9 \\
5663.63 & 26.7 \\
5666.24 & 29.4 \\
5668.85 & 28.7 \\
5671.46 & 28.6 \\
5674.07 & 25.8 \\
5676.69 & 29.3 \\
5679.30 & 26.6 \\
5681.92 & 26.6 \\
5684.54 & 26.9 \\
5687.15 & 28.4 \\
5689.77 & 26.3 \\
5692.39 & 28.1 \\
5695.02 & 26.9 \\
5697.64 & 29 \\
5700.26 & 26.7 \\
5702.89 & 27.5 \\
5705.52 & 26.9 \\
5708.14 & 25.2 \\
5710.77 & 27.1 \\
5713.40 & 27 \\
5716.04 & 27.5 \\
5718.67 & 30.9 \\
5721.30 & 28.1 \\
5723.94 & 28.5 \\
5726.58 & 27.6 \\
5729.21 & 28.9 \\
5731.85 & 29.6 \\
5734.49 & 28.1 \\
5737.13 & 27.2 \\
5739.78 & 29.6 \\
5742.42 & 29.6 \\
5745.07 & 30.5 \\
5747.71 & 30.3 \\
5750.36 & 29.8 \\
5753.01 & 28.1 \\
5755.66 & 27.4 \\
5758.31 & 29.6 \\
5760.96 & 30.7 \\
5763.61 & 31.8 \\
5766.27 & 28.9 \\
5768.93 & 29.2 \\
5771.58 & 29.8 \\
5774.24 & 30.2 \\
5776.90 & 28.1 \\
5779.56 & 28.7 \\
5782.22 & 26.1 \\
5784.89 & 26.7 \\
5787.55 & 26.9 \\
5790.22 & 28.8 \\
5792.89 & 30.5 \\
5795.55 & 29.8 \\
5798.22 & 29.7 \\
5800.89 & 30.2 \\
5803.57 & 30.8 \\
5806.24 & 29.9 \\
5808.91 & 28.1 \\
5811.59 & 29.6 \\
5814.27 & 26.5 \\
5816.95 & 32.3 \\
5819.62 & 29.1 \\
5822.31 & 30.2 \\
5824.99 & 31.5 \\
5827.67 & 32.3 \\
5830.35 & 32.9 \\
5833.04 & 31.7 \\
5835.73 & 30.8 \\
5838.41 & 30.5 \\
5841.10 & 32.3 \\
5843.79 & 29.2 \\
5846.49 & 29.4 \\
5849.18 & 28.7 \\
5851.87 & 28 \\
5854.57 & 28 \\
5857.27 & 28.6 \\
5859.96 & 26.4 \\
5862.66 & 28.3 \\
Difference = -2.3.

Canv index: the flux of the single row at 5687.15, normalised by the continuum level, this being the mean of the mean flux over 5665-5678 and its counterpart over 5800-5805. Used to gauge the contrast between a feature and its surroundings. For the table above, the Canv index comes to 0.97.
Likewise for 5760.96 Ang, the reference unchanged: 1.04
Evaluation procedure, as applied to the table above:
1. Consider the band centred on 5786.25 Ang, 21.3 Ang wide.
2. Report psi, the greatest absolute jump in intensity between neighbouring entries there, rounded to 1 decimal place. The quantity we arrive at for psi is 2.6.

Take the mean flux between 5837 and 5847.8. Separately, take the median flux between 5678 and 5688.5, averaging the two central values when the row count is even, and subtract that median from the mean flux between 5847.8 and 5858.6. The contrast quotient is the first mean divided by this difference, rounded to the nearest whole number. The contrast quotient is 19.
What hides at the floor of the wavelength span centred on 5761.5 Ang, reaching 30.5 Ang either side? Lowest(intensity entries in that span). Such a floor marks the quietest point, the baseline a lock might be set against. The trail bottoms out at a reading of 26.1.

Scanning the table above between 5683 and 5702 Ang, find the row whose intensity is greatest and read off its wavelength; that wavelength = 5697.64 Ang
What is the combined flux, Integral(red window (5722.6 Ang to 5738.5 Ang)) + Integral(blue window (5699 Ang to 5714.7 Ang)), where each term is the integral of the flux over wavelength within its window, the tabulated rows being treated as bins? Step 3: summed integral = 870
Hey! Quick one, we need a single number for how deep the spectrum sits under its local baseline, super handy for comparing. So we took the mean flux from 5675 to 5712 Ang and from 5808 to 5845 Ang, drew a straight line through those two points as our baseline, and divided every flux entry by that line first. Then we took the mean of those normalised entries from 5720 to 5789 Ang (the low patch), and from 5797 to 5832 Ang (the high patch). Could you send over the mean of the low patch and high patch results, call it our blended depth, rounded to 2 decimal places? 1.00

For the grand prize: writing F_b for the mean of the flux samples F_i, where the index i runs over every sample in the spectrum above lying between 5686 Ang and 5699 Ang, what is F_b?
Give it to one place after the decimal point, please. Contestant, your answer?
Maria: 27.7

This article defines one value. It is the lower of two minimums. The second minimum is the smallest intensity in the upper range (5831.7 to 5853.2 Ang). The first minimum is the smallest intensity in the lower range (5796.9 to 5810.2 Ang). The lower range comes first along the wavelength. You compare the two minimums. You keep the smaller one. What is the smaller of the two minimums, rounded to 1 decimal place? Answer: 28.0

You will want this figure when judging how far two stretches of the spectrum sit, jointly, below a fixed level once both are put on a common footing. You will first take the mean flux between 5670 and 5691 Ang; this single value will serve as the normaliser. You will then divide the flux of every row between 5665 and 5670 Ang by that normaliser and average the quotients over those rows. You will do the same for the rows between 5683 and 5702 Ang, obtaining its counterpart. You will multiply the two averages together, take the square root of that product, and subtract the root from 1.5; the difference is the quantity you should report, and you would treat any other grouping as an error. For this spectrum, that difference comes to 0.466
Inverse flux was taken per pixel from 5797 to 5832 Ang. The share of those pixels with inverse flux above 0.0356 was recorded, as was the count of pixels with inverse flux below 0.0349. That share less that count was -11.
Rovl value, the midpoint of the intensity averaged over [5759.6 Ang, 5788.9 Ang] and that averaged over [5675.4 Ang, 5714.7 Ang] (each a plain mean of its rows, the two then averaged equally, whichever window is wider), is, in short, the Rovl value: 28.03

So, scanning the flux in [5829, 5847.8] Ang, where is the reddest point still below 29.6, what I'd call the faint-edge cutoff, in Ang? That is 5846.49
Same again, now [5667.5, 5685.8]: 5684.54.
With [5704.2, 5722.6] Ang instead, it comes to 5721.30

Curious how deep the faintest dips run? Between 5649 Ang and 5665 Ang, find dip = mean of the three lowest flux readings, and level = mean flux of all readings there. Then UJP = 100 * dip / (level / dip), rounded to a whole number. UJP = 2618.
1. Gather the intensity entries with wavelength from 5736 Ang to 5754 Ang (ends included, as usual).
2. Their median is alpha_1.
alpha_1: 29.6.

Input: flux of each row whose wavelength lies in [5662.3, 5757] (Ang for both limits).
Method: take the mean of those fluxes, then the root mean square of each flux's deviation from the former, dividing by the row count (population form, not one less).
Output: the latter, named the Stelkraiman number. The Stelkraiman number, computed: 1.37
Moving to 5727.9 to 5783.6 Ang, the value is 1.29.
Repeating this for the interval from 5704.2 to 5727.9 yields 1.45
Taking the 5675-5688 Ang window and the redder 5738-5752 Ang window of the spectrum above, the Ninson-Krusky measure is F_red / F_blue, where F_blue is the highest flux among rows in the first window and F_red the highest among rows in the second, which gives 1.04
